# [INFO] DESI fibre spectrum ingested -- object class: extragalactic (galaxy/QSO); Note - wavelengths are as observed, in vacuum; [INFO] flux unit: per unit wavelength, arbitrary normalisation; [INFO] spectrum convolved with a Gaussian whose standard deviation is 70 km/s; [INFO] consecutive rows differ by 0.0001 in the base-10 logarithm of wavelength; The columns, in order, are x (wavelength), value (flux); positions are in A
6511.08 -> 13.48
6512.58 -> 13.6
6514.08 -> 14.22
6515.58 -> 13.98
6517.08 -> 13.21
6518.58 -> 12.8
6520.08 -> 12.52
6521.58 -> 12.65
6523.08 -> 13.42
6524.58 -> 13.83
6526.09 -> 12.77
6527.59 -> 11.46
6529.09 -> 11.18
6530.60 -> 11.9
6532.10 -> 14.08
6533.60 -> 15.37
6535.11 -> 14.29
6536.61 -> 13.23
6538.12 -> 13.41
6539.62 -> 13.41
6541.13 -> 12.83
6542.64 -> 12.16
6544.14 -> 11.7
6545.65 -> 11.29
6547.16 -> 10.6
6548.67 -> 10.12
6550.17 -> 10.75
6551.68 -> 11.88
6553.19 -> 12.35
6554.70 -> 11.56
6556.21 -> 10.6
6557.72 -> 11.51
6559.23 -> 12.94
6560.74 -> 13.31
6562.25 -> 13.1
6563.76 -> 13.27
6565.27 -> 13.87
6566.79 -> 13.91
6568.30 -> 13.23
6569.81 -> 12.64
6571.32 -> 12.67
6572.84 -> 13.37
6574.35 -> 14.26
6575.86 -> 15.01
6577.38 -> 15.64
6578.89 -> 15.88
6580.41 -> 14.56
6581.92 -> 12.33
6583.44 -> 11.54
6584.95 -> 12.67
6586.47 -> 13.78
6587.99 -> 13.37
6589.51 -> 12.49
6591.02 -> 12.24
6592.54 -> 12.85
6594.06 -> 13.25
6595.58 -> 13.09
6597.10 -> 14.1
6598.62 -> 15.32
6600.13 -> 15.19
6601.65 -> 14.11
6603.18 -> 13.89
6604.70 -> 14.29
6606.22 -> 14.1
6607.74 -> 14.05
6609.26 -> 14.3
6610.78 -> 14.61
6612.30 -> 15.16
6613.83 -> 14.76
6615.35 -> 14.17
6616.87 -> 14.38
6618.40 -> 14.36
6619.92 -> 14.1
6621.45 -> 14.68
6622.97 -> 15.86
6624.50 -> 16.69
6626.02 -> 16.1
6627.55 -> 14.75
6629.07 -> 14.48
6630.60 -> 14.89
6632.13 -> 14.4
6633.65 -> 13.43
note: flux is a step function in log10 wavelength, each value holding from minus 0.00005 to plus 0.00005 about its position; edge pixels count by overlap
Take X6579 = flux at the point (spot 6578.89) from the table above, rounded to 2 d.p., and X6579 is 15.88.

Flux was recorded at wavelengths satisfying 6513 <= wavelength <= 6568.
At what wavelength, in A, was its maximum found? 6533.60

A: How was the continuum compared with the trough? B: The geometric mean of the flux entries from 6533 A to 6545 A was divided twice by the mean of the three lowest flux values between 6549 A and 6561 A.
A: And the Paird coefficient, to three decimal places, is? 0.110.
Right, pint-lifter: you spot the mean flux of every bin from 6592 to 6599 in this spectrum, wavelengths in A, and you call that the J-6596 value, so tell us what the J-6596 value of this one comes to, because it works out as 13.7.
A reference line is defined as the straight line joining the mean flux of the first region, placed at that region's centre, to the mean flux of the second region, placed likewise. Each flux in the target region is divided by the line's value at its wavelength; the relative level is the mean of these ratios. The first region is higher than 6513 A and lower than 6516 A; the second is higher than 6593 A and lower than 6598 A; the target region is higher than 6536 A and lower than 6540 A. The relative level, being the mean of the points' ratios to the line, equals 0.96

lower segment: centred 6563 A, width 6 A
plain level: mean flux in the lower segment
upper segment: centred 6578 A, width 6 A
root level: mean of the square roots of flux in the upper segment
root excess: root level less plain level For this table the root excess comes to -9.5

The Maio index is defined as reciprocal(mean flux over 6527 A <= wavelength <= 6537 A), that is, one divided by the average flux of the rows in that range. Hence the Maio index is 0.076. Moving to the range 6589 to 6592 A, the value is 0.081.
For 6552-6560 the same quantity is 0.085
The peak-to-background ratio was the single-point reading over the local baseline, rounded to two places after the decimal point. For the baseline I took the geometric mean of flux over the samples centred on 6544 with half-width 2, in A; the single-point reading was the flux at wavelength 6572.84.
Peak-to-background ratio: 1.14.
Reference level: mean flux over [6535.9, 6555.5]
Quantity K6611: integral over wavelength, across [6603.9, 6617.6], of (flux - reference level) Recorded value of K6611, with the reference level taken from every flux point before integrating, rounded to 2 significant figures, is 34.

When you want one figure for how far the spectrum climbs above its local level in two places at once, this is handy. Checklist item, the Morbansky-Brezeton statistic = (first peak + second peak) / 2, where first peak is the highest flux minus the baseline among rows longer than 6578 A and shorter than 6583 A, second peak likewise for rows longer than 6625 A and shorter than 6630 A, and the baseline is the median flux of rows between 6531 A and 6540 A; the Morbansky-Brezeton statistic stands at 2.2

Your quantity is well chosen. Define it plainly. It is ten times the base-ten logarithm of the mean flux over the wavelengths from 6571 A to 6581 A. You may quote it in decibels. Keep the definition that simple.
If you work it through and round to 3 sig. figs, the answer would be 11.6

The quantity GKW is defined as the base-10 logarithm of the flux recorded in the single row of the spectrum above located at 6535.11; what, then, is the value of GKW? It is 1.16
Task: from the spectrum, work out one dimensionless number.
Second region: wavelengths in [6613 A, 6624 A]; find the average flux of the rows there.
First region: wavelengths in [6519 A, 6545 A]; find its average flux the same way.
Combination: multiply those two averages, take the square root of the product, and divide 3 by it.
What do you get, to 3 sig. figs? 0.218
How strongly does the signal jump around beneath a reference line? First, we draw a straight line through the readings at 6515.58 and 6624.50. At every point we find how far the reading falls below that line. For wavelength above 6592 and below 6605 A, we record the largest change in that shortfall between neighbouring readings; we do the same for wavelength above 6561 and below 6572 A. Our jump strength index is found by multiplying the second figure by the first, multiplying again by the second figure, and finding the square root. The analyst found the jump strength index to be 0.78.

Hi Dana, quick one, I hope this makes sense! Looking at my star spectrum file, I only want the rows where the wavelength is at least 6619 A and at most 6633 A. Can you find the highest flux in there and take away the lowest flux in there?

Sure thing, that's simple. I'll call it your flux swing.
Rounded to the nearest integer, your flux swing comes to 3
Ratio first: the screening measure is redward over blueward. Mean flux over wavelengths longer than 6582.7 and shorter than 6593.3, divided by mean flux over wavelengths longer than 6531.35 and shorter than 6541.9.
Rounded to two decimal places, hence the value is 0.92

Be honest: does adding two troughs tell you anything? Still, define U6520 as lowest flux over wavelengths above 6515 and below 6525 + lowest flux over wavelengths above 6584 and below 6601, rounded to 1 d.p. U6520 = 24.8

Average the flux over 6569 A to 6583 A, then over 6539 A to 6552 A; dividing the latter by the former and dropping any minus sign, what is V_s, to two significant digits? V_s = 0.83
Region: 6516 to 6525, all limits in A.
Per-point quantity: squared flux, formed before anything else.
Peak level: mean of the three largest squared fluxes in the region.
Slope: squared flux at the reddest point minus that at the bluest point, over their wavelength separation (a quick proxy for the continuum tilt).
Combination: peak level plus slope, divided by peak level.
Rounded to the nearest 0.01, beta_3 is 1.01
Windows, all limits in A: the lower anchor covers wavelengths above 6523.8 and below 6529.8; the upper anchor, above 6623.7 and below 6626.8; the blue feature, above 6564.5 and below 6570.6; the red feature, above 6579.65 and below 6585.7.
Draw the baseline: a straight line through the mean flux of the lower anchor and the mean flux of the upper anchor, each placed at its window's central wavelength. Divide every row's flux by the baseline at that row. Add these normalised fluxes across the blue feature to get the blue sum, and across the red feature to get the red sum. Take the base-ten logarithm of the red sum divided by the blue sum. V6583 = -0.04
